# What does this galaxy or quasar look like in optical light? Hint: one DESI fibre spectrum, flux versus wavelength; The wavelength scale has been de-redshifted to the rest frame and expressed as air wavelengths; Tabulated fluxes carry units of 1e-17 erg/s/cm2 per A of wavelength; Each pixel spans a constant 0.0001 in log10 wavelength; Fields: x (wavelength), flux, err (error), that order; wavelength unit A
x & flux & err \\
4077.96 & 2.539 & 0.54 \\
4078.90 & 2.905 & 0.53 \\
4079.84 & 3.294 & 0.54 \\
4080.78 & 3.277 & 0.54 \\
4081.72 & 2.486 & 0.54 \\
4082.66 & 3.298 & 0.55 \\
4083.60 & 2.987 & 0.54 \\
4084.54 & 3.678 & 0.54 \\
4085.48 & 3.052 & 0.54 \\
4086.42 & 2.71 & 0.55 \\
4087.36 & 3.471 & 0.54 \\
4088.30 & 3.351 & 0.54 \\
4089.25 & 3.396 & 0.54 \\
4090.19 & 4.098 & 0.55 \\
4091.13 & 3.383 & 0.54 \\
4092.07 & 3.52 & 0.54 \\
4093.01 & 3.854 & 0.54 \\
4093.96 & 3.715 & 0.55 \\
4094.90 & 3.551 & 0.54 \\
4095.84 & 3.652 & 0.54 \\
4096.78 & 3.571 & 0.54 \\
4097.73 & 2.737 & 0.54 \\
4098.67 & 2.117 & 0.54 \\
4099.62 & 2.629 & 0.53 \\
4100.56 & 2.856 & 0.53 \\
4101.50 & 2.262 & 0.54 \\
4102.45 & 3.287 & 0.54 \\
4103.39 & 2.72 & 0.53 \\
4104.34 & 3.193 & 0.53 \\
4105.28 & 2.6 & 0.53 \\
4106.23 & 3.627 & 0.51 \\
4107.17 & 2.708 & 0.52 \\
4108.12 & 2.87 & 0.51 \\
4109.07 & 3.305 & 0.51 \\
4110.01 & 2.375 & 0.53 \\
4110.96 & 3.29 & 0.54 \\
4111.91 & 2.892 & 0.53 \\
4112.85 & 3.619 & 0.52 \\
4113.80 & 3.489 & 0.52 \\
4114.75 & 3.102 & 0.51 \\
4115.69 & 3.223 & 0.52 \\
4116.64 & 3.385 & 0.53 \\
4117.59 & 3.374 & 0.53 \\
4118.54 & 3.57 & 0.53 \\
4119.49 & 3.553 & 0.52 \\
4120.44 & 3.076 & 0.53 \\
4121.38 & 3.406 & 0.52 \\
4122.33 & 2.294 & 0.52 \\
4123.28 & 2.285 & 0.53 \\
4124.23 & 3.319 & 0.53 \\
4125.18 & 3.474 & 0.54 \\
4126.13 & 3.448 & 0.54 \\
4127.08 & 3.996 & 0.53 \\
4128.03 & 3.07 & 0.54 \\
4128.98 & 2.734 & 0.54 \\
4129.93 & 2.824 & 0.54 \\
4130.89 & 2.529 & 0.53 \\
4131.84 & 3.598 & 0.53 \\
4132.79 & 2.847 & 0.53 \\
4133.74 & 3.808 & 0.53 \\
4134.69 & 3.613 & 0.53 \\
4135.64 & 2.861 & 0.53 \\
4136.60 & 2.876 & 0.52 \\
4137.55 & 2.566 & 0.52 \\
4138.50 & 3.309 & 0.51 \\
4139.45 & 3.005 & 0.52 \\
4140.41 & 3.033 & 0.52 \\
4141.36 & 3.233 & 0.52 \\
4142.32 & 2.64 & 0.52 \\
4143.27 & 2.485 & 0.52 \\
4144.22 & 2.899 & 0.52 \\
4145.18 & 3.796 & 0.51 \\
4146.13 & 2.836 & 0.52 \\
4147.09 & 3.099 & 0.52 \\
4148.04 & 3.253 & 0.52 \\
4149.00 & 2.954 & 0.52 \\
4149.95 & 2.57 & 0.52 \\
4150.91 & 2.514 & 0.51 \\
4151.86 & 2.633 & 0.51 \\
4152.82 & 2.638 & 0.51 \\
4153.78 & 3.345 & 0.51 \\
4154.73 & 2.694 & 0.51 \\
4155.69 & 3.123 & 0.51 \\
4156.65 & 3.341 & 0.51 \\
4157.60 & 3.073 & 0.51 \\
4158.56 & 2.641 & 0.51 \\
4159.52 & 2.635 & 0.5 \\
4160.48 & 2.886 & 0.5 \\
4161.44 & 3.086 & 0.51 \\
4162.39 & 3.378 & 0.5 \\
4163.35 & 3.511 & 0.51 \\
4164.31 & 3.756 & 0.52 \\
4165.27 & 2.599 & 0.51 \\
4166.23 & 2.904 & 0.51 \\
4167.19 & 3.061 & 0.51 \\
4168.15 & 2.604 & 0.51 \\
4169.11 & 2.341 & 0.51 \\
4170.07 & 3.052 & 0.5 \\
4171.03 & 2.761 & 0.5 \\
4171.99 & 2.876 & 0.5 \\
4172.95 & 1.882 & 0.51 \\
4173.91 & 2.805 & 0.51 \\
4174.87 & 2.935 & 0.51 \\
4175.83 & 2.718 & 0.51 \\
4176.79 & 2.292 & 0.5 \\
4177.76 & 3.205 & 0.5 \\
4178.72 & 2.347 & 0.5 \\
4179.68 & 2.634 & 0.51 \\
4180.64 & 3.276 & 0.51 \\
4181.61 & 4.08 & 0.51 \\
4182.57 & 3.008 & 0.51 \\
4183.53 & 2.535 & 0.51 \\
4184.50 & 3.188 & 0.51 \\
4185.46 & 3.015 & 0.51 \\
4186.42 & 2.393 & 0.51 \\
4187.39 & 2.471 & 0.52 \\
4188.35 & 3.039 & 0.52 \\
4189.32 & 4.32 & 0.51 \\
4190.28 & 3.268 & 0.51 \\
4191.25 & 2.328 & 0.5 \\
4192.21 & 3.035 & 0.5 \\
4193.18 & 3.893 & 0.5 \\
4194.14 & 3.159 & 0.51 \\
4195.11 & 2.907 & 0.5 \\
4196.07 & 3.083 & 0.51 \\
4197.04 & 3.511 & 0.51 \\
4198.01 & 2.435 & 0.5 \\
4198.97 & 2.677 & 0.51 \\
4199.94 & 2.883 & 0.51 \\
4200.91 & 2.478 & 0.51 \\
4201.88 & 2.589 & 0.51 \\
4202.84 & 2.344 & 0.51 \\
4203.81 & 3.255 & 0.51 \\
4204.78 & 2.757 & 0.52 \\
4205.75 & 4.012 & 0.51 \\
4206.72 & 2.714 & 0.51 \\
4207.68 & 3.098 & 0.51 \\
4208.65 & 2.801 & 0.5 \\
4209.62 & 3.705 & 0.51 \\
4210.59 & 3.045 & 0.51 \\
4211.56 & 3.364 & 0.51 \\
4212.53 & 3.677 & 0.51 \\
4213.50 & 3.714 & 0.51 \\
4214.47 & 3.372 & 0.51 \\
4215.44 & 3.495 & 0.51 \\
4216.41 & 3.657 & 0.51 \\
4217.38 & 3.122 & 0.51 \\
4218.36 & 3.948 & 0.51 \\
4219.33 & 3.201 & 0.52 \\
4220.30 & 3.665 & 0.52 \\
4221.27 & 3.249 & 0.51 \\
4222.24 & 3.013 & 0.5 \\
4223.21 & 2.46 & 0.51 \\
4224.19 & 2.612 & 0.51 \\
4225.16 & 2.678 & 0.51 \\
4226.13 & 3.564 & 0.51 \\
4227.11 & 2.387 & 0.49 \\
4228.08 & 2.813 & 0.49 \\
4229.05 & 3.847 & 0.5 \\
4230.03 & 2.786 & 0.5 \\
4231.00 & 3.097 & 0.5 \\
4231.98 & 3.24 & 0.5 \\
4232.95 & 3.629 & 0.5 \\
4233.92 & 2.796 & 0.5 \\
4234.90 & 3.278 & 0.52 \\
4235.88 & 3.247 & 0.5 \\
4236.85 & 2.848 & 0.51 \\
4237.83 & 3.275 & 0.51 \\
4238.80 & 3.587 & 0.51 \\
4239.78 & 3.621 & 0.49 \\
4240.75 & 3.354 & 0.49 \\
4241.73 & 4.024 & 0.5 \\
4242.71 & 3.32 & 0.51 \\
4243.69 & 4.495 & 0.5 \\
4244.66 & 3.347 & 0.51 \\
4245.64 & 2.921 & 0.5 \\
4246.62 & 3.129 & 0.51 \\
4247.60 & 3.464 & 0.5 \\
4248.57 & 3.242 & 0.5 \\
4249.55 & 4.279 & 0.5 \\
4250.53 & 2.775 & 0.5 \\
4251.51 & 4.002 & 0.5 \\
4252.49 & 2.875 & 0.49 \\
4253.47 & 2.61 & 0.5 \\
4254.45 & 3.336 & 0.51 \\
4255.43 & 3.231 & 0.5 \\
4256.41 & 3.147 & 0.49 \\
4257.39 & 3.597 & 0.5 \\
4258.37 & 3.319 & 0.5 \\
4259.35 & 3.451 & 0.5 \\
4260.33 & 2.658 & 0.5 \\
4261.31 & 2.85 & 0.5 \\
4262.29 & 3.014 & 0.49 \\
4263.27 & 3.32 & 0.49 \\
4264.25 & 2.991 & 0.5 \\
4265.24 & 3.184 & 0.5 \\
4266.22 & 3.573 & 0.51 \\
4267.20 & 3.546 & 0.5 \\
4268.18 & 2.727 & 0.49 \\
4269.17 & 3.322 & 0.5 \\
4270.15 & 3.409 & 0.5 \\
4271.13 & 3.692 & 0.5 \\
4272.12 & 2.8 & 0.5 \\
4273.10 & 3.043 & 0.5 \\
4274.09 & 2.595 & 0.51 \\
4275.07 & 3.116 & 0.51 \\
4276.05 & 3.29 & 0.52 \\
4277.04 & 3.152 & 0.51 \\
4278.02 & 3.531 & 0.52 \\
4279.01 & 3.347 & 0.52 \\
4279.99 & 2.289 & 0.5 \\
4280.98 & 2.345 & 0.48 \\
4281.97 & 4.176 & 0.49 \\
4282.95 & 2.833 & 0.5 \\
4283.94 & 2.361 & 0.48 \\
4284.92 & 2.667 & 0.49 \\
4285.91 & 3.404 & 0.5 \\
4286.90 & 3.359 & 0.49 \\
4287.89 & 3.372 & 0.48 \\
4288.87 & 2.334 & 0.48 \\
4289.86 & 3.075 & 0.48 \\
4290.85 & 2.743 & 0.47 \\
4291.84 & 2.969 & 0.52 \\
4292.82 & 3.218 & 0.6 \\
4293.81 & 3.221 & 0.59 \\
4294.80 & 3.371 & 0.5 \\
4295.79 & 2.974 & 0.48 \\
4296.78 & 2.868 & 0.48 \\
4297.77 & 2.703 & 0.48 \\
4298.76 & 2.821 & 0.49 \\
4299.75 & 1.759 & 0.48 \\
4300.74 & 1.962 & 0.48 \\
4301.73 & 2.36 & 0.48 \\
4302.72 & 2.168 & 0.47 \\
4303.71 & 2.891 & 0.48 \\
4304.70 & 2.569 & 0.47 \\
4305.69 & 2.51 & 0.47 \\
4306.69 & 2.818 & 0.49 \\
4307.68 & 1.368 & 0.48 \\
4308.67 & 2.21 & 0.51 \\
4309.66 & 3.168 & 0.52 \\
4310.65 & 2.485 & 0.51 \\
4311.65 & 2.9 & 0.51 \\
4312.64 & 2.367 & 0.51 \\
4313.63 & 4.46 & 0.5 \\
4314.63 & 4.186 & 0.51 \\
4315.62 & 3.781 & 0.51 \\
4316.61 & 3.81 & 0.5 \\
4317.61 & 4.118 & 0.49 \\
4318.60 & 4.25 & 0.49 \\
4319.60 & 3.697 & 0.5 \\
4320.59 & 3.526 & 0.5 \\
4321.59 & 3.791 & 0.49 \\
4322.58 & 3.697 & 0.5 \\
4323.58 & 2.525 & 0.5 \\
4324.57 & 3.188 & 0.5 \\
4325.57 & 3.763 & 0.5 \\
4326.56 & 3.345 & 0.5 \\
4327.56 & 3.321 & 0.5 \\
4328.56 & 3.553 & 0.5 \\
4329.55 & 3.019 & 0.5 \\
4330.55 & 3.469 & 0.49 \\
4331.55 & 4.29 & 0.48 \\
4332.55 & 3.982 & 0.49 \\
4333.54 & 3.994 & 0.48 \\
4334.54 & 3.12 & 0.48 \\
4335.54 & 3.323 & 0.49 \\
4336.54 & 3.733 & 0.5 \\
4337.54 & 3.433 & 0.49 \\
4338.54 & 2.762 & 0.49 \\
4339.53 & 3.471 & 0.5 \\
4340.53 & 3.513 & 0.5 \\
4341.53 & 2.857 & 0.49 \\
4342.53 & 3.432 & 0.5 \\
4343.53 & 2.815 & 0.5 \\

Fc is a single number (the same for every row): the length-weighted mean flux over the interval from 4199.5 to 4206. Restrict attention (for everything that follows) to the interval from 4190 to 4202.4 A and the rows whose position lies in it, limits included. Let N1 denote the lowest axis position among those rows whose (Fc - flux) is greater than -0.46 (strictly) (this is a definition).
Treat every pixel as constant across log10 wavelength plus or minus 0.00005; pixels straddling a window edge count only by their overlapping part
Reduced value 4190.28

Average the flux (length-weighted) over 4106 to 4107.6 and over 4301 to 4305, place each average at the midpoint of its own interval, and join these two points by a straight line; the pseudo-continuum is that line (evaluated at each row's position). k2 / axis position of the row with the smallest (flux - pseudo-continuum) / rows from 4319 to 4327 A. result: 4323.58 A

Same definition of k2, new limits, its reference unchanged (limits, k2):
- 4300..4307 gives 4300.74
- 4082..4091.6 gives 4086.42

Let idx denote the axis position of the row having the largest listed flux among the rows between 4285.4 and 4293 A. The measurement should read 4285.91 A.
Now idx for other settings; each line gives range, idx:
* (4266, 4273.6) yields 4271.13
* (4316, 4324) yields 4318.60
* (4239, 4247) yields 4243.69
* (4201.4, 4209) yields 4205.75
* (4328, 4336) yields 4331.55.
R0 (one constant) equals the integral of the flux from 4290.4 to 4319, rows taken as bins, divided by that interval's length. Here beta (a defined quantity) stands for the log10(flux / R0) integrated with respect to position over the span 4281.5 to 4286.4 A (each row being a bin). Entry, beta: 0.07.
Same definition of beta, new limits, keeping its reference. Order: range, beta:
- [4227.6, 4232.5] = 0.15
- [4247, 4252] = 0.39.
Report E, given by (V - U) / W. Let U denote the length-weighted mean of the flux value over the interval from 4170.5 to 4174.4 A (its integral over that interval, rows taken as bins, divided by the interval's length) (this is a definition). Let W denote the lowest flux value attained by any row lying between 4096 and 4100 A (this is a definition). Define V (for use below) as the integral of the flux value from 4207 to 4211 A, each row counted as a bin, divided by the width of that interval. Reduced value 0.3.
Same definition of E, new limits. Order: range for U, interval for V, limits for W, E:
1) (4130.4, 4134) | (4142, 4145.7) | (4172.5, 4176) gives -0.1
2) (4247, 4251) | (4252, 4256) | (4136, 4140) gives -0.2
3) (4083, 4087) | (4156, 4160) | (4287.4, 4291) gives -0.1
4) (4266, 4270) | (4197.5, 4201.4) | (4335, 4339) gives -0.2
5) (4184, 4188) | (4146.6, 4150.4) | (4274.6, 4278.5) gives 0.1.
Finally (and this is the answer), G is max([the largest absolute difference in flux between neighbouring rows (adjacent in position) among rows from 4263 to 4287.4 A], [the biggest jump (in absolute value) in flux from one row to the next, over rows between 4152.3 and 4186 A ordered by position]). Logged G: 1.83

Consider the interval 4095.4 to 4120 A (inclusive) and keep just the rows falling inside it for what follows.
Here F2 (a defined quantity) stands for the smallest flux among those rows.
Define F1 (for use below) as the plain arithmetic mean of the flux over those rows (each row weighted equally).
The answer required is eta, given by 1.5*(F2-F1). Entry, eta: -1.44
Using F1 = 3.08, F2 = 2.117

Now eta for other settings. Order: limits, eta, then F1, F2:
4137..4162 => -0.67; 2.93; 2.485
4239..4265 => -1.07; 3.32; 2.61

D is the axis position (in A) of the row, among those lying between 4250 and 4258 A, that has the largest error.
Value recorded 4254.45 A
